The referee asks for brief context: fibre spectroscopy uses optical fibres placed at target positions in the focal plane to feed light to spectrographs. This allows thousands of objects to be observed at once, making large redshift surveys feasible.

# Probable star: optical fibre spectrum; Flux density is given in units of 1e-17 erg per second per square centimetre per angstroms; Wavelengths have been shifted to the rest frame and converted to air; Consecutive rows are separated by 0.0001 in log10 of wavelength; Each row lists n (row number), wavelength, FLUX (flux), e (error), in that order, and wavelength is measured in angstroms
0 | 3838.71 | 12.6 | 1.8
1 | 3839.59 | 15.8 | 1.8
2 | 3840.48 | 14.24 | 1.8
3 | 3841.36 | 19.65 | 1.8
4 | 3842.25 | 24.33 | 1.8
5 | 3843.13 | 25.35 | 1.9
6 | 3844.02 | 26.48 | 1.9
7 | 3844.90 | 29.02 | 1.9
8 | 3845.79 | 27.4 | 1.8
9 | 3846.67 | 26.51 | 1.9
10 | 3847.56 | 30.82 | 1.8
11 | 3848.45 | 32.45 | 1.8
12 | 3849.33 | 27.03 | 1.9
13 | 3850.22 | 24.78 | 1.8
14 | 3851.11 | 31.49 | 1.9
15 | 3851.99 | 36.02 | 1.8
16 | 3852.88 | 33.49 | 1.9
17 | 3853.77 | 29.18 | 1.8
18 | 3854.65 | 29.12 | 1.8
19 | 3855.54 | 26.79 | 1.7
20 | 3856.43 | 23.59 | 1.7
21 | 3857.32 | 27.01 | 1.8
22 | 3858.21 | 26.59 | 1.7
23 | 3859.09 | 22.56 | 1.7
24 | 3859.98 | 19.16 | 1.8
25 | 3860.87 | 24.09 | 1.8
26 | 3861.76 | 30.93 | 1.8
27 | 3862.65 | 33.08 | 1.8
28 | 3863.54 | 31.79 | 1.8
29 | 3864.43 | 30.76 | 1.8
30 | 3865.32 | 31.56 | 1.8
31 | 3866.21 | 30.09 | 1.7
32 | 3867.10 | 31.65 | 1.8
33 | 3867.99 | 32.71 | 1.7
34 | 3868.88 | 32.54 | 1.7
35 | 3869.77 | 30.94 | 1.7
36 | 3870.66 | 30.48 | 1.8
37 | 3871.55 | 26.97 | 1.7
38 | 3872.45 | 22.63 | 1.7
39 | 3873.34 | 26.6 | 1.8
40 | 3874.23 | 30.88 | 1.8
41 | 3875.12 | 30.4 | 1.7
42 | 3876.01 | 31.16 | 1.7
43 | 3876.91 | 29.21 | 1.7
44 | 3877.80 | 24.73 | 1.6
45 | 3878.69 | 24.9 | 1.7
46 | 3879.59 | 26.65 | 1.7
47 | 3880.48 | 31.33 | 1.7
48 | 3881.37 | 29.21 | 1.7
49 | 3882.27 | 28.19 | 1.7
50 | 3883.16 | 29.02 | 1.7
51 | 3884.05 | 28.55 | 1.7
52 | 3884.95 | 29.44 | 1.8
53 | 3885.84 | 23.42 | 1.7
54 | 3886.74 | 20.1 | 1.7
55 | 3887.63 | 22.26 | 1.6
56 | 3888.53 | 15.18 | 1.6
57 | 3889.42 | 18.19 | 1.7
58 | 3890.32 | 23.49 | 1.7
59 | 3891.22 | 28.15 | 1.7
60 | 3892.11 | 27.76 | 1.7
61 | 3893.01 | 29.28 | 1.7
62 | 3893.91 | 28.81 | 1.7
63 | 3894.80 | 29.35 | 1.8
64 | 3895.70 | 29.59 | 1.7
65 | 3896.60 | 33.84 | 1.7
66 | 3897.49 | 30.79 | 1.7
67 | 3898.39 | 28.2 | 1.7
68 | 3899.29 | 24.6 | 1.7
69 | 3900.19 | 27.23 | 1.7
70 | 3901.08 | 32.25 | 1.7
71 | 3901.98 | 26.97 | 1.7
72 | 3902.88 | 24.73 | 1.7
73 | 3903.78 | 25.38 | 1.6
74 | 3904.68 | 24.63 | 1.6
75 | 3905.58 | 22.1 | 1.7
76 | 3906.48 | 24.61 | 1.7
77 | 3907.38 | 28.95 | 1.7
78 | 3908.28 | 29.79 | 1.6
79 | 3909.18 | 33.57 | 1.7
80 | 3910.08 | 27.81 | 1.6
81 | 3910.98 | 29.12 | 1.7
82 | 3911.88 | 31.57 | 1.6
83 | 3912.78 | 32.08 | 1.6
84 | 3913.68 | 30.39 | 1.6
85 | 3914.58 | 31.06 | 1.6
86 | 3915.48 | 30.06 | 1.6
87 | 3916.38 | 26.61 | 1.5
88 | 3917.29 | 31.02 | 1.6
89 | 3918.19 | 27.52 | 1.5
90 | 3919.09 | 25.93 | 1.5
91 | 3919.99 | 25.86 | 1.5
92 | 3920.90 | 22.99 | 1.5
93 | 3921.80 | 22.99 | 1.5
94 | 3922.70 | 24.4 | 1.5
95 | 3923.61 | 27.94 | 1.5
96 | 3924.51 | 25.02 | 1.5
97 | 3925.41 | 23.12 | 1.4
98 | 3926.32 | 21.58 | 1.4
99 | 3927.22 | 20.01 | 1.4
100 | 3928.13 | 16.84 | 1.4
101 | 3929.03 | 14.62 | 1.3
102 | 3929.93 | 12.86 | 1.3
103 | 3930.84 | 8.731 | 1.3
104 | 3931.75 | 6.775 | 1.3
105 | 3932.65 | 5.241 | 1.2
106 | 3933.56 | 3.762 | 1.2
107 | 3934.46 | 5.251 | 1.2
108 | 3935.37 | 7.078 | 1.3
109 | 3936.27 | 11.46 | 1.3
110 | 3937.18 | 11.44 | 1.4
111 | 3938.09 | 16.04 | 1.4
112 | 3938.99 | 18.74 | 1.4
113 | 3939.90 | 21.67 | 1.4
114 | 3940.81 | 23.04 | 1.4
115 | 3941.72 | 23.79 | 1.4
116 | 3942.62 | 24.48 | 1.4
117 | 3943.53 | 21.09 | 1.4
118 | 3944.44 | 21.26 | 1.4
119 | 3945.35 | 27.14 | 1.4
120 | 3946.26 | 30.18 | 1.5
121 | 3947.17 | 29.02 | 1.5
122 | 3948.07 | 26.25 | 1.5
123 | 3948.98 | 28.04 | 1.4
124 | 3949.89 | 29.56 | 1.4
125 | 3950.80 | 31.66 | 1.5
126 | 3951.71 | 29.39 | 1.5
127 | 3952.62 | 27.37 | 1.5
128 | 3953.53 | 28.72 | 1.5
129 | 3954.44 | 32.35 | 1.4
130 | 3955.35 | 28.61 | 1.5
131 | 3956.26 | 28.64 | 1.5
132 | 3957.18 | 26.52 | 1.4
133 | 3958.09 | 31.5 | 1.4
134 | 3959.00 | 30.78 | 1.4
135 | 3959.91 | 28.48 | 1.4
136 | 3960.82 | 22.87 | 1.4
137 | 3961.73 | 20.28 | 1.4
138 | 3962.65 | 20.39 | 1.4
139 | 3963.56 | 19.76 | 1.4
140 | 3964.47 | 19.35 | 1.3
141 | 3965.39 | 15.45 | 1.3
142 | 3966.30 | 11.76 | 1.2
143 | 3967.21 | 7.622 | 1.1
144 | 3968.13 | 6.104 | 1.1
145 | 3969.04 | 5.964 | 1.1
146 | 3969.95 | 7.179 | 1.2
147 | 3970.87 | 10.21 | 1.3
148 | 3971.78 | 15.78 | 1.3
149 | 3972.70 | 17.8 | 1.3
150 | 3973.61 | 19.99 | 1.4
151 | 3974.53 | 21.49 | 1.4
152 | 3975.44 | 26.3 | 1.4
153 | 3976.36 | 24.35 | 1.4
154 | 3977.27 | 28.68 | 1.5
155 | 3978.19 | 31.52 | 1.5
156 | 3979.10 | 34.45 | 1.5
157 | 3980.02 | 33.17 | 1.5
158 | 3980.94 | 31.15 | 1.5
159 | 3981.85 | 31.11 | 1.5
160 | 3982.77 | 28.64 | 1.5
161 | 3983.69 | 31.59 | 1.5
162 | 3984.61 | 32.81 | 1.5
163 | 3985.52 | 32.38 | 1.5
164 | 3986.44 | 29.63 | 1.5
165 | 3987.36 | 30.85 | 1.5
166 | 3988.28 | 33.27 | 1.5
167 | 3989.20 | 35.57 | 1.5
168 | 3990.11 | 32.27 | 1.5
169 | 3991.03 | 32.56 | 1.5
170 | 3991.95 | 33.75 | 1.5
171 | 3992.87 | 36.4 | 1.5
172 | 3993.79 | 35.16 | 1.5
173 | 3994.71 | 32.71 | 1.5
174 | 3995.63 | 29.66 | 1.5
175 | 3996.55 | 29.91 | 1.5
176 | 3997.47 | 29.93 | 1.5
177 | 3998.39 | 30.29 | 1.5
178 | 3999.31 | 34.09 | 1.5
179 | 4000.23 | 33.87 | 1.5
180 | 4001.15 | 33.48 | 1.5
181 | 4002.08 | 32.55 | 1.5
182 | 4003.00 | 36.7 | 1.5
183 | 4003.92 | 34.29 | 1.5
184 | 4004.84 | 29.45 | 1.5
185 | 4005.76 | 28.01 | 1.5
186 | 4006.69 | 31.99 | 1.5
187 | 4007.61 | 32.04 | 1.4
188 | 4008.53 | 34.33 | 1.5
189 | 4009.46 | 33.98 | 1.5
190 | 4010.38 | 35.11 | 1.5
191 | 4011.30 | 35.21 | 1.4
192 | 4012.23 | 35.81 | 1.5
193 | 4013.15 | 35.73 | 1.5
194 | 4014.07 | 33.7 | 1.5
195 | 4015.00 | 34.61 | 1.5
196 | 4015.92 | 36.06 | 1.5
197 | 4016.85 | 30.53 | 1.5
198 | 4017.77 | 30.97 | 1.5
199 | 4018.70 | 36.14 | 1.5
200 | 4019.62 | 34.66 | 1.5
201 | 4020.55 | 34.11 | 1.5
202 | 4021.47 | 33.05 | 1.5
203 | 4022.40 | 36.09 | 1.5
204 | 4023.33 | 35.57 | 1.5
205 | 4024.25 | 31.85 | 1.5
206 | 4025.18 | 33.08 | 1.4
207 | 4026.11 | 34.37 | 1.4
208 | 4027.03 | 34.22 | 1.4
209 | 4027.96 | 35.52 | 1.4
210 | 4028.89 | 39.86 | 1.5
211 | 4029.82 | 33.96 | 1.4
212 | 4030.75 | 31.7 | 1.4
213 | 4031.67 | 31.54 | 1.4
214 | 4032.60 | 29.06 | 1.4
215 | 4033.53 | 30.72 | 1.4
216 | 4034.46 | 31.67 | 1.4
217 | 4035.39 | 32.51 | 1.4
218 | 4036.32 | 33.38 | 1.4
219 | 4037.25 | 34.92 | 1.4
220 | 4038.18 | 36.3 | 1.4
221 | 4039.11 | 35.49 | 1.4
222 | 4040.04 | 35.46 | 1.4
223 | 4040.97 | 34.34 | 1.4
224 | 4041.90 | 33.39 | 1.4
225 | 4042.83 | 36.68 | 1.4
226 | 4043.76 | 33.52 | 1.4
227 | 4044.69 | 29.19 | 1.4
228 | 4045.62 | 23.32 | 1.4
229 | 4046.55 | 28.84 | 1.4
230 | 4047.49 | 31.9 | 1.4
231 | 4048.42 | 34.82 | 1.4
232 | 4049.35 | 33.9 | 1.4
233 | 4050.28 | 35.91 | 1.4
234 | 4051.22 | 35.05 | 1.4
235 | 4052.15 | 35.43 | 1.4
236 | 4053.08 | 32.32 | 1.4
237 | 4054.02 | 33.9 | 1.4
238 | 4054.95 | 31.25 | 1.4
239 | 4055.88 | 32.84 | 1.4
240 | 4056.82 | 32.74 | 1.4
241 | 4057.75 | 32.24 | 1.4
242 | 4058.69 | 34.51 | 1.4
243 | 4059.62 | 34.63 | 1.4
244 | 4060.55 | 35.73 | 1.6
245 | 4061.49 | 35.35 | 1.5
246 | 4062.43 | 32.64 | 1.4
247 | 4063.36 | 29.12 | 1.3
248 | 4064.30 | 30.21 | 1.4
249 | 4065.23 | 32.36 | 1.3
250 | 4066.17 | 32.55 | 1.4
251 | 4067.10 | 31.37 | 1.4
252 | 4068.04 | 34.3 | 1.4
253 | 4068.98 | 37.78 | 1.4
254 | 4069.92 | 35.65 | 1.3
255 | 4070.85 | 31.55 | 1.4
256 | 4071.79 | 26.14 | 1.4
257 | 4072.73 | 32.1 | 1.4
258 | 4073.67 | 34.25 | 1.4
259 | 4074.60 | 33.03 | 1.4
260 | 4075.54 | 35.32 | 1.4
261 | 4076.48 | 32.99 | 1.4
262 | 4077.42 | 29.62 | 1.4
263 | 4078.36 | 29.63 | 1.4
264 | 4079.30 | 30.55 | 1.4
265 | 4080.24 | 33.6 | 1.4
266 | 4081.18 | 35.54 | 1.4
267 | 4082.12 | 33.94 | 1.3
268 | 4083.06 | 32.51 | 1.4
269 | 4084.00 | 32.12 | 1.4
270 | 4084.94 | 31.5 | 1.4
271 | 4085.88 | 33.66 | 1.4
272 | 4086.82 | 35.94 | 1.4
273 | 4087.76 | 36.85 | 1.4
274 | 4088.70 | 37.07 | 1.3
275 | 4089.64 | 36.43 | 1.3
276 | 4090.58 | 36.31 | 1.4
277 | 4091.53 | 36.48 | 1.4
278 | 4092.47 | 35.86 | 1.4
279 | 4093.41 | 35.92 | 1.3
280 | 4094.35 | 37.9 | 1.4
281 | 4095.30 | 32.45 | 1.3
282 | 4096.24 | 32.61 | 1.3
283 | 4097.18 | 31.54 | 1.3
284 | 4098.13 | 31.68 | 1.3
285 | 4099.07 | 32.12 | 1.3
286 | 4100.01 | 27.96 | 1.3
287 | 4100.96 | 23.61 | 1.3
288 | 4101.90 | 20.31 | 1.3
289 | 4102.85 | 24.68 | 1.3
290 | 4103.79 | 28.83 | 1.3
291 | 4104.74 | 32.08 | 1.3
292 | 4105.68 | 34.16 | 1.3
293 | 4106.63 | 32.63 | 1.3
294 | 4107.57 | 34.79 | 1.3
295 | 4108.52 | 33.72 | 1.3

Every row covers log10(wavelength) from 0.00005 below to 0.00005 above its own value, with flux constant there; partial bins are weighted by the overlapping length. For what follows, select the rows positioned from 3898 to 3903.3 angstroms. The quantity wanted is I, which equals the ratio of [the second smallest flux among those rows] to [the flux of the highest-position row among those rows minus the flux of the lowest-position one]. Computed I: -7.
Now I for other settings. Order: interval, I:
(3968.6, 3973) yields 1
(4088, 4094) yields -31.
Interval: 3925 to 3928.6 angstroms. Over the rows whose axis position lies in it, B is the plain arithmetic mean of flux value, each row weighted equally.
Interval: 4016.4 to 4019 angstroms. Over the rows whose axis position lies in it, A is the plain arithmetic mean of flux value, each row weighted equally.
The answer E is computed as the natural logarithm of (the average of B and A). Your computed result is 3.28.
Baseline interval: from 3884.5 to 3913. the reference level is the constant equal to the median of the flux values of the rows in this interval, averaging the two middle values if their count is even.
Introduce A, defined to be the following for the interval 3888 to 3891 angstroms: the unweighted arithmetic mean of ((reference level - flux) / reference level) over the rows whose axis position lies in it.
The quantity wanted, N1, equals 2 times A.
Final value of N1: 0.65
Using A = 0.32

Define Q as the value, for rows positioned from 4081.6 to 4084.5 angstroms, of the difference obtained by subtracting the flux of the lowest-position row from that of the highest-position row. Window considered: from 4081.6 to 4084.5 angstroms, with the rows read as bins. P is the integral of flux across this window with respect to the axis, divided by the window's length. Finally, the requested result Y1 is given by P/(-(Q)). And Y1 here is 18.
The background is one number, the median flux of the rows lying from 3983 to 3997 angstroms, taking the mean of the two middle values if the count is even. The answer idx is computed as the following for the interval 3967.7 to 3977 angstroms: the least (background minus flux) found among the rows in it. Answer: 6.3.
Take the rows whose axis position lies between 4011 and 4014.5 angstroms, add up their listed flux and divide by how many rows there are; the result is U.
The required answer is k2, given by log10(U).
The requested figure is 1.55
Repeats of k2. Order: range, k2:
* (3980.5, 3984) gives 1.49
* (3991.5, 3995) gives 1.54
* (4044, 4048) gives 1.45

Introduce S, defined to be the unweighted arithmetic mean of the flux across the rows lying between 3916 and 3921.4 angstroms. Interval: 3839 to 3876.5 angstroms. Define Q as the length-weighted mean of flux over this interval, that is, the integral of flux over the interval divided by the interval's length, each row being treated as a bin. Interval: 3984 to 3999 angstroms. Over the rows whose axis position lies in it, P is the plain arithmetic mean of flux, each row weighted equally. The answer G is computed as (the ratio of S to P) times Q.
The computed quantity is 23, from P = 32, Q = 27.8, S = 27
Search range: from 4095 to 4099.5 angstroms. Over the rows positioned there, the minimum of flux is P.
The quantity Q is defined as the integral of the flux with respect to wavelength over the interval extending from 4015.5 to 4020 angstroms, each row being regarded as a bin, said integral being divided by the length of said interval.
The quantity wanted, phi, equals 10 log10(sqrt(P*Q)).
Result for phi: 15.1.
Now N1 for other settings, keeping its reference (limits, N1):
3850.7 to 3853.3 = -0.41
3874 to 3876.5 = -0.20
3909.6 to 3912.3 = -0.11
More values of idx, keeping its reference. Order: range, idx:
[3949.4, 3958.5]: 0.2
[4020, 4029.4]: -7.3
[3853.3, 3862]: 1.6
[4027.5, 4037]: -7.3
